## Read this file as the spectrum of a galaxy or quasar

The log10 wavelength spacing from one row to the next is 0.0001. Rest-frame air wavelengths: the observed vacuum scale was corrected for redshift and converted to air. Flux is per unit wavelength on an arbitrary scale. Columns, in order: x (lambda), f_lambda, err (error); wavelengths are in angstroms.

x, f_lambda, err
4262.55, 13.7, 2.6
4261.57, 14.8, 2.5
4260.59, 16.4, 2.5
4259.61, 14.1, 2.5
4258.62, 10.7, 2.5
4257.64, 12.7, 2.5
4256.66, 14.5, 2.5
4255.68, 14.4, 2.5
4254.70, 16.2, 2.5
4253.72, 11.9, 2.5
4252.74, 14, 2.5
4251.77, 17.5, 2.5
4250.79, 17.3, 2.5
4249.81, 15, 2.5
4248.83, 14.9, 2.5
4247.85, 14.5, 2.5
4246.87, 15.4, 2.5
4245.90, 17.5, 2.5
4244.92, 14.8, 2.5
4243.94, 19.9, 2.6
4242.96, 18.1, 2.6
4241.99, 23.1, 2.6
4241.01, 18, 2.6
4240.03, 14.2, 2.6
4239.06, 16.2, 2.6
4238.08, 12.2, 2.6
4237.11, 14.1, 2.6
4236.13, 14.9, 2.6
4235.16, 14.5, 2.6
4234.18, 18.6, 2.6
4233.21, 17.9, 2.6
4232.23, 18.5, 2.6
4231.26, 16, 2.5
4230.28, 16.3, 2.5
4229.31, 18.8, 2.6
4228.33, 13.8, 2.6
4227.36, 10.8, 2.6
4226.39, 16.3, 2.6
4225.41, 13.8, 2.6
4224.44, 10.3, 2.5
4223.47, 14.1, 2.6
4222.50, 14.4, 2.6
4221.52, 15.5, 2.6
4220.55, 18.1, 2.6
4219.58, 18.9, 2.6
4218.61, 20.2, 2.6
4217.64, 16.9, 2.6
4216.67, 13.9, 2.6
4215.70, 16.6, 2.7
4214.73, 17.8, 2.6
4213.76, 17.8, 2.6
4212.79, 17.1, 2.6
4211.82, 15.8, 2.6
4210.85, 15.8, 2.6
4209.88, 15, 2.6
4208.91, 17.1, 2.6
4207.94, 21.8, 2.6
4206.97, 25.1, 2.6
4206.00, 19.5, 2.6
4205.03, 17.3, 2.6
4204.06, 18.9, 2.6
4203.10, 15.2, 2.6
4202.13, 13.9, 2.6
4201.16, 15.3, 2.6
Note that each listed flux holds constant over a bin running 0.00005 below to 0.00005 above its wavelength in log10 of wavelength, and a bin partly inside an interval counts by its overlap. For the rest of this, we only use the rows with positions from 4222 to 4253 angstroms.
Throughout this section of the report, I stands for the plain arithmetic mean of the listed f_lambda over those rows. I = 15.8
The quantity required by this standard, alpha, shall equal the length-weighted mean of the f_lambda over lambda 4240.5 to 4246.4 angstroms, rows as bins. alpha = 18.5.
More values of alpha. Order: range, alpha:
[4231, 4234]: 17.7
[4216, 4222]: 17.3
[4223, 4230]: 14.1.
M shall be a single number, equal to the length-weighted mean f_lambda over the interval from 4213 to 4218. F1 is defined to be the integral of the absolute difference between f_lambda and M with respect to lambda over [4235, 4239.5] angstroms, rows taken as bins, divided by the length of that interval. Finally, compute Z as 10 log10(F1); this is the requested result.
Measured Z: 3.6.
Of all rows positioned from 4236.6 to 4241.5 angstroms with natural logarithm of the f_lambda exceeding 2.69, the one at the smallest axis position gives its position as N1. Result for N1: 4239.06 angstroms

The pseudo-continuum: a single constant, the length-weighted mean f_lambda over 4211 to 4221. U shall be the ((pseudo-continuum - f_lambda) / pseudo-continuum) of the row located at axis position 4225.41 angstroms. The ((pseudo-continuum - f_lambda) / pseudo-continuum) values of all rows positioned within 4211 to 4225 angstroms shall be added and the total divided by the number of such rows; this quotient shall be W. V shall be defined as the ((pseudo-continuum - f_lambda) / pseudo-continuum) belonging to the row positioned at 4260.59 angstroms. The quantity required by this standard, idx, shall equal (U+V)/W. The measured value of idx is 4.2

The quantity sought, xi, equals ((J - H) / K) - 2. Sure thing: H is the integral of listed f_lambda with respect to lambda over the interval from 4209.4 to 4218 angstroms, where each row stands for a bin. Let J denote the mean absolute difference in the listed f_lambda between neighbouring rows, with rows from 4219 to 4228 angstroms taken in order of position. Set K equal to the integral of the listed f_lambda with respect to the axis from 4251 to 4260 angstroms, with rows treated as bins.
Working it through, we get -3.08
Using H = 140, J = 2.51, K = 127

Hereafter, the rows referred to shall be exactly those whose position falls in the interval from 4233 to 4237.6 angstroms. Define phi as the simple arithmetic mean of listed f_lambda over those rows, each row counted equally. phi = 16.0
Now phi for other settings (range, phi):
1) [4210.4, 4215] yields 16.9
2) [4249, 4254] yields 15.1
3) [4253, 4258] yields 13.9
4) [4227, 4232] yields 15.1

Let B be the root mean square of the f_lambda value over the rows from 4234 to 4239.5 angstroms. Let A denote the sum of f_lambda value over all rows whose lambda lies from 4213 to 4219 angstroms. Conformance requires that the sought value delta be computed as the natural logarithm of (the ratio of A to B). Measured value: 1.91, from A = 103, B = 15.21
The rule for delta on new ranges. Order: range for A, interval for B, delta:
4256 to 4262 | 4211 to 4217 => 1.61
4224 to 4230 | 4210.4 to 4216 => 1.60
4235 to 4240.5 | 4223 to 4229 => 1.86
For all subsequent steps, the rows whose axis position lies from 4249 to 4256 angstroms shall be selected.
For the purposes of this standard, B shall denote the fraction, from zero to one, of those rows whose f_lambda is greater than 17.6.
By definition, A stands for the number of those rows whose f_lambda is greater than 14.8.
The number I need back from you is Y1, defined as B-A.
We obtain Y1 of -4.0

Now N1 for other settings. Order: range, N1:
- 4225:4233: 4226.39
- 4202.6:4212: 4203.10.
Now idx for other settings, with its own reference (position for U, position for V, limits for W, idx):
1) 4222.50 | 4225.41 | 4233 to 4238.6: 3.3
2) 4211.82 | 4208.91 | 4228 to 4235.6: 3.5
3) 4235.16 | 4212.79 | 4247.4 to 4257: 1.3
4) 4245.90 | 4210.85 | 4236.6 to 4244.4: 4.2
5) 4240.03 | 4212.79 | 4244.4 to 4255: 1.7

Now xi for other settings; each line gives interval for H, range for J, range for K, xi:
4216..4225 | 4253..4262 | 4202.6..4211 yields -2.90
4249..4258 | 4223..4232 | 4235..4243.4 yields -2.96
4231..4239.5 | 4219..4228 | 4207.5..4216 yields -2.91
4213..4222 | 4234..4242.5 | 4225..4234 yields -3.07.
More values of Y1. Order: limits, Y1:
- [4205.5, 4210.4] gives -4.4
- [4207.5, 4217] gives -8.7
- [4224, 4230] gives -1.8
